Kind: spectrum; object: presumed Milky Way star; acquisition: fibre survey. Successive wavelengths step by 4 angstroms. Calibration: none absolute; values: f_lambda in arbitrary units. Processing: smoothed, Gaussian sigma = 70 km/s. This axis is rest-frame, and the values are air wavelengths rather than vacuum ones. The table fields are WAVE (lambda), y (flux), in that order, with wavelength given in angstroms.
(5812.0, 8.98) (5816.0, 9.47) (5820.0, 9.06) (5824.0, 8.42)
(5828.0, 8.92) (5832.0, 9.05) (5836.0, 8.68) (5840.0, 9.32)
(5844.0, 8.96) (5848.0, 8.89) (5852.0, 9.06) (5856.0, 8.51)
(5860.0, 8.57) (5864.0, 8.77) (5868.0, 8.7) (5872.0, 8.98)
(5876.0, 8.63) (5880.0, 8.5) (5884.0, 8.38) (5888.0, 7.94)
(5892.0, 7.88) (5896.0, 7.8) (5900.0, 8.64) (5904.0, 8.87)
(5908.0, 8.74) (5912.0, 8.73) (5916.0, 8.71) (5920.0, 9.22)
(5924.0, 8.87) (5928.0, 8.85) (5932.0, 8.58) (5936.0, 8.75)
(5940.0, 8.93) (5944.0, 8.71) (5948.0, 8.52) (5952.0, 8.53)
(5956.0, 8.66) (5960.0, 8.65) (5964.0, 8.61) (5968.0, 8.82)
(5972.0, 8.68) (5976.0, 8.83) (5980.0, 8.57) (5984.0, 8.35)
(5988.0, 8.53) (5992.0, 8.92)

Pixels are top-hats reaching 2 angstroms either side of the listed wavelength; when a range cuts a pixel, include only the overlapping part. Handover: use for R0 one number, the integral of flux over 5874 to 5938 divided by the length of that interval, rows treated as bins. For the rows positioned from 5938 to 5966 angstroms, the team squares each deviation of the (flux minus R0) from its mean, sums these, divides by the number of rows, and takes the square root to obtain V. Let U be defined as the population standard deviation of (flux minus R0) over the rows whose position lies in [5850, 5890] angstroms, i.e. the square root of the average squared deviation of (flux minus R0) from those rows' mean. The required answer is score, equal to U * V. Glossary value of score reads 0.038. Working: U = 0.300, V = 0.13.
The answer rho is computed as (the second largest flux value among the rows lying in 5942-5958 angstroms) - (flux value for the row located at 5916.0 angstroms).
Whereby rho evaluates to -0.05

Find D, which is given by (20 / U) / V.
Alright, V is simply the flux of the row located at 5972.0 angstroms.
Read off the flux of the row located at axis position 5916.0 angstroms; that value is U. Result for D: 0.265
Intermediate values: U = 8.71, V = 8.68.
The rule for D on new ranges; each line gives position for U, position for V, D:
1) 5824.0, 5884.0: 0.283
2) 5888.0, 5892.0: 0.320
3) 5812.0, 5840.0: 0.239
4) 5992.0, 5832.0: 0.248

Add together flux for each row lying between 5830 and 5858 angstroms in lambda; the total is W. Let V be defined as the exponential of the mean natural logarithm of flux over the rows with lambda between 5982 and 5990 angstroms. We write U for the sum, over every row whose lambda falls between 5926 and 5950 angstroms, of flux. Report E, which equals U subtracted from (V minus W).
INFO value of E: -106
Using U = 52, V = 8.4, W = 62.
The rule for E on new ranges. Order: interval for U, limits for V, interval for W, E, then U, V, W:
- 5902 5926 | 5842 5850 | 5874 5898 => -93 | 53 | 8.9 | 49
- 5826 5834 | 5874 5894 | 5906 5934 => -71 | 18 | 8.3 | 62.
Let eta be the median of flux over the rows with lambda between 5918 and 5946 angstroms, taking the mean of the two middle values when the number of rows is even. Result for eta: 8.85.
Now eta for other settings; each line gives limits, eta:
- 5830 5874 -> 8.89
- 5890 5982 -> 8.71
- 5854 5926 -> 8.67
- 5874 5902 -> 8.38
